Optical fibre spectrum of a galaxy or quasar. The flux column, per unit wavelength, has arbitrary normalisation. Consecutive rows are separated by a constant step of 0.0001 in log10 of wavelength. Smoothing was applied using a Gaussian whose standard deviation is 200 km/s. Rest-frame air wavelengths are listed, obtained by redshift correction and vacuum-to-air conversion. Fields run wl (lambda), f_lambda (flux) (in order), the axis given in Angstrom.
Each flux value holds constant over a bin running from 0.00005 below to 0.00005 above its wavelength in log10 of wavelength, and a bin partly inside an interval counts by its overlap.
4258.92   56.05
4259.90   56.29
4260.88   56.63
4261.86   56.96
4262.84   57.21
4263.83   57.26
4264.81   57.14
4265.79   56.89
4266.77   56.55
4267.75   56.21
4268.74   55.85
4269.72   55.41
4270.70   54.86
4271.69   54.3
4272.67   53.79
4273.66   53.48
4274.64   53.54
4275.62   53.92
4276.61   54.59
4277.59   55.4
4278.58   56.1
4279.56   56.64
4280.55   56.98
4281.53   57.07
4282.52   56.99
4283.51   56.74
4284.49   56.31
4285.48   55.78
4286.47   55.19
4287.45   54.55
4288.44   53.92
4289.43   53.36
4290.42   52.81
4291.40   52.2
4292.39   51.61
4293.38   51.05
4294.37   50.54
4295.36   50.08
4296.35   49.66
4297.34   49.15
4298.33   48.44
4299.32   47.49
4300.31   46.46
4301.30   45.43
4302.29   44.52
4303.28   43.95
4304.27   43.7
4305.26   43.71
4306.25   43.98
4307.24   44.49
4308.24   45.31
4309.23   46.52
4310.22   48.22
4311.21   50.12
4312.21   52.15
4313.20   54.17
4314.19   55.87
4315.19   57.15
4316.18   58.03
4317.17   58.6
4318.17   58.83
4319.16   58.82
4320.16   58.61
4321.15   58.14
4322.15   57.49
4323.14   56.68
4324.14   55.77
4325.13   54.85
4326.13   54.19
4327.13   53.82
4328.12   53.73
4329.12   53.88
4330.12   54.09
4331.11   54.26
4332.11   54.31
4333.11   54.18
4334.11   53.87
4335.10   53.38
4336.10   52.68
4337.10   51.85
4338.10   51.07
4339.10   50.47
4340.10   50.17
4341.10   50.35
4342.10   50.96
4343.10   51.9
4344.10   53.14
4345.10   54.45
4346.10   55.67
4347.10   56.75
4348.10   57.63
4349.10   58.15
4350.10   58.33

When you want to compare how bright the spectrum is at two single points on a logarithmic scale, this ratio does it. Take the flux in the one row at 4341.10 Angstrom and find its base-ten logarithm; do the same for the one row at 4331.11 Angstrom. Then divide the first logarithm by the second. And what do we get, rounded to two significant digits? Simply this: 0.98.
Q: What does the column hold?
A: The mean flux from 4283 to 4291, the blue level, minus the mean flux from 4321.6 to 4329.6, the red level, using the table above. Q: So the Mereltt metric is 0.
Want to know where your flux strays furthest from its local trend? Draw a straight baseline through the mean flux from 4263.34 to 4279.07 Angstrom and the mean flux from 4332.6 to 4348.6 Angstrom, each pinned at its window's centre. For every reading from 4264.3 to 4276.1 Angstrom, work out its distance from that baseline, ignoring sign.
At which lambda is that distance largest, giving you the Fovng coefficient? 4273.66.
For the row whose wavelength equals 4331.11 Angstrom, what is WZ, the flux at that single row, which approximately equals 54.26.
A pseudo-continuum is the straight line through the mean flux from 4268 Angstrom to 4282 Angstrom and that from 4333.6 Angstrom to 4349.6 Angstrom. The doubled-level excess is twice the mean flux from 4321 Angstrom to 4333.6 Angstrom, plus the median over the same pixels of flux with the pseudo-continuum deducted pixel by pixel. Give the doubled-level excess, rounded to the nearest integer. 111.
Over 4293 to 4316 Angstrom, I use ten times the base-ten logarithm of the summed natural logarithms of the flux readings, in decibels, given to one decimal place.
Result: 19.5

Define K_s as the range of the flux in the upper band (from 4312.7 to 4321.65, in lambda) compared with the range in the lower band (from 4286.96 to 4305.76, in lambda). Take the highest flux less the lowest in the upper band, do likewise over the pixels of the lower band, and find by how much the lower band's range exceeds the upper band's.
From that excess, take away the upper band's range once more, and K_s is 2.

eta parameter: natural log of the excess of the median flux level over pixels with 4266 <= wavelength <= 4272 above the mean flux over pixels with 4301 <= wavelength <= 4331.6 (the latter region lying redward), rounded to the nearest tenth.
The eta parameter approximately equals 1.2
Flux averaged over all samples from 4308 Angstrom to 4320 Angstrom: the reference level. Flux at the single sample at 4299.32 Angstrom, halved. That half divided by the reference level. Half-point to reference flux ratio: 0.44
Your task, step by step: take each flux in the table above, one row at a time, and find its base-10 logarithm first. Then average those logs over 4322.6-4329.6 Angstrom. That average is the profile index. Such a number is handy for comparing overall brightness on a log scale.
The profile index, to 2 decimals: 1.74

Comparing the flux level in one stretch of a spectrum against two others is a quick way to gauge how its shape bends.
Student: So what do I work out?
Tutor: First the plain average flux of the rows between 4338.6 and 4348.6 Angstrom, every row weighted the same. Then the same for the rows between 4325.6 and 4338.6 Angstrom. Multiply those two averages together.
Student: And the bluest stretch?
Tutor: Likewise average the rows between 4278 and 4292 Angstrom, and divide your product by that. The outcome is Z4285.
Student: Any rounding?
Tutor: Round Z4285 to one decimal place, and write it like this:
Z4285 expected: 51.4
